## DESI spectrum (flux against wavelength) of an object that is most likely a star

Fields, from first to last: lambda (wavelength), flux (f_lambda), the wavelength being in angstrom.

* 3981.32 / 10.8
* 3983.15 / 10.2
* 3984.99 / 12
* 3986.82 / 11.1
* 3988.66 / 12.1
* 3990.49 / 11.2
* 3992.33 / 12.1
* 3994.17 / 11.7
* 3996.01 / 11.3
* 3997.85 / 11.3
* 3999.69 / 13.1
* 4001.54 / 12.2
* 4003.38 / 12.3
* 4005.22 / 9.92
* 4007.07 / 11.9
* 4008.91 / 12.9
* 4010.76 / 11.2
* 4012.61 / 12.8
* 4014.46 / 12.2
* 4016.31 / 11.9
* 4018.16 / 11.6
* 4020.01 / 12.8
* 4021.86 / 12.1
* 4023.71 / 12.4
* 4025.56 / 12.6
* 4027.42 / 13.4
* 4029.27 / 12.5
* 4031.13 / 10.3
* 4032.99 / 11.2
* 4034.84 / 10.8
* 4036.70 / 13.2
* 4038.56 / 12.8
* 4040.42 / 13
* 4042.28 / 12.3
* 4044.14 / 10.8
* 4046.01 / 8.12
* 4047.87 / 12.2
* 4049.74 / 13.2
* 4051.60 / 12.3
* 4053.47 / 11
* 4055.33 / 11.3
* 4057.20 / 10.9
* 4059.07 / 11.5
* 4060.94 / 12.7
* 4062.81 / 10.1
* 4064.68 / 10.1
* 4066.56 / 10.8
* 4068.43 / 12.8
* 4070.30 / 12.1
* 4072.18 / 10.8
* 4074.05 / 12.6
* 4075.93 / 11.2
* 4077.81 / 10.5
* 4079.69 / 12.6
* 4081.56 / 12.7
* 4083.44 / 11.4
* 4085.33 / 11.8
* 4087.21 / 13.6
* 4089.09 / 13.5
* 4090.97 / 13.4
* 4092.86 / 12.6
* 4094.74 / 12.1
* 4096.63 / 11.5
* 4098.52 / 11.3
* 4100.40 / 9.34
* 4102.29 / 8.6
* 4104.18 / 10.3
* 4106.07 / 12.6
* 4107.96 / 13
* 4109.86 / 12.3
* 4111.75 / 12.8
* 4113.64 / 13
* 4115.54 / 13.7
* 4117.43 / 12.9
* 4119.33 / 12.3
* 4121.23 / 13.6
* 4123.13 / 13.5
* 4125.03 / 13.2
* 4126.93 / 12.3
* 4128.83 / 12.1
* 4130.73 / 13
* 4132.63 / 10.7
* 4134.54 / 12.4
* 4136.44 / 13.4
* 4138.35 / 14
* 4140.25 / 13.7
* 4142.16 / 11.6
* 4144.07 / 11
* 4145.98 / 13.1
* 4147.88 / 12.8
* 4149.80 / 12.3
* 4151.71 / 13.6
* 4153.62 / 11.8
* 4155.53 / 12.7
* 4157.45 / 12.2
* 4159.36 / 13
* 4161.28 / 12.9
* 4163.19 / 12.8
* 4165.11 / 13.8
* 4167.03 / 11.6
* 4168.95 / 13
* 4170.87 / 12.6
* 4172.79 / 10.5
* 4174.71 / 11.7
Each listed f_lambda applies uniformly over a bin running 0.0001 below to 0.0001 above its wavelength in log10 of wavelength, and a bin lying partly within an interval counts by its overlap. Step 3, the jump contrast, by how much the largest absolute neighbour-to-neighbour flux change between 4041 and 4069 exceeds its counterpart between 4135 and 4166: 2.0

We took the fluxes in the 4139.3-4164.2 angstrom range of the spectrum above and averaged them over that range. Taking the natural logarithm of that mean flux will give 2.53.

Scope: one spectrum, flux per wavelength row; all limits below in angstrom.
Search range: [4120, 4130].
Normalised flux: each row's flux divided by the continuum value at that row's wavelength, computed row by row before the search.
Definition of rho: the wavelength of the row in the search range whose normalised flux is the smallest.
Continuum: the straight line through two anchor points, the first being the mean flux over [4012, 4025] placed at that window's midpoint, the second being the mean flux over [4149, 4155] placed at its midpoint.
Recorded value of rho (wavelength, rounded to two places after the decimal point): 4128.83 angstrom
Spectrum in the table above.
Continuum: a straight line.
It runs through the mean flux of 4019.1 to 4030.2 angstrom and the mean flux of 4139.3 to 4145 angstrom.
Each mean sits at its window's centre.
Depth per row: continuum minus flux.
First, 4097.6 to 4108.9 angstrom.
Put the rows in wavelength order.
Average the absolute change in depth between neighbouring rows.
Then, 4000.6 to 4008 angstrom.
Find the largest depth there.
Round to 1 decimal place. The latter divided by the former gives 2.0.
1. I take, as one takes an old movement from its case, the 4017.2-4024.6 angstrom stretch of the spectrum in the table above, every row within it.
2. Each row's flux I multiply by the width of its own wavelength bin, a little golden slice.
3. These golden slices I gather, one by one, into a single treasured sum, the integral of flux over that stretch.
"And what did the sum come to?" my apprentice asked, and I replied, 90.5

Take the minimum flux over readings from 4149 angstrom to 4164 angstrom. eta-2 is 11.8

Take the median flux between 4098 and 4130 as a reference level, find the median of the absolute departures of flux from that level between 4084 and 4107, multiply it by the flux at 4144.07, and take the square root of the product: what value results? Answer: 3.2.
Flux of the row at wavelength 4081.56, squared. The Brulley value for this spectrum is 161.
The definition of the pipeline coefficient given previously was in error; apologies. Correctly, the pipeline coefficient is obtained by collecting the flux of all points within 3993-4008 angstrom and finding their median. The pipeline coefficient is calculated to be 11.8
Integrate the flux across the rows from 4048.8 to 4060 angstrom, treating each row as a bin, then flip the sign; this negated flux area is -131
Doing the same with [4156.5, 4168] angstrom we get -146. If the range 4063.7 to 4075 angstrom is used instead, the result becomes -130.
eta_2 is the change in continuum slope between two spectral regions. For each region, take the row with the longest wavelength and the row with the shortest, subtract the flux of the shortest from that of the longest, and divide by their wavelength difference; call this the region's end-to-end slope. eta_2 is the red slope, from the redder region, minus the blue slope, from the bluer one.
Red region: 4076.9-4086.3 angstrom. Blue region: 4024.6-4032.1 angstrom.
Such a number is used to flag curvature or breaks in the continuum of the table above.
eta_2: 0.6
